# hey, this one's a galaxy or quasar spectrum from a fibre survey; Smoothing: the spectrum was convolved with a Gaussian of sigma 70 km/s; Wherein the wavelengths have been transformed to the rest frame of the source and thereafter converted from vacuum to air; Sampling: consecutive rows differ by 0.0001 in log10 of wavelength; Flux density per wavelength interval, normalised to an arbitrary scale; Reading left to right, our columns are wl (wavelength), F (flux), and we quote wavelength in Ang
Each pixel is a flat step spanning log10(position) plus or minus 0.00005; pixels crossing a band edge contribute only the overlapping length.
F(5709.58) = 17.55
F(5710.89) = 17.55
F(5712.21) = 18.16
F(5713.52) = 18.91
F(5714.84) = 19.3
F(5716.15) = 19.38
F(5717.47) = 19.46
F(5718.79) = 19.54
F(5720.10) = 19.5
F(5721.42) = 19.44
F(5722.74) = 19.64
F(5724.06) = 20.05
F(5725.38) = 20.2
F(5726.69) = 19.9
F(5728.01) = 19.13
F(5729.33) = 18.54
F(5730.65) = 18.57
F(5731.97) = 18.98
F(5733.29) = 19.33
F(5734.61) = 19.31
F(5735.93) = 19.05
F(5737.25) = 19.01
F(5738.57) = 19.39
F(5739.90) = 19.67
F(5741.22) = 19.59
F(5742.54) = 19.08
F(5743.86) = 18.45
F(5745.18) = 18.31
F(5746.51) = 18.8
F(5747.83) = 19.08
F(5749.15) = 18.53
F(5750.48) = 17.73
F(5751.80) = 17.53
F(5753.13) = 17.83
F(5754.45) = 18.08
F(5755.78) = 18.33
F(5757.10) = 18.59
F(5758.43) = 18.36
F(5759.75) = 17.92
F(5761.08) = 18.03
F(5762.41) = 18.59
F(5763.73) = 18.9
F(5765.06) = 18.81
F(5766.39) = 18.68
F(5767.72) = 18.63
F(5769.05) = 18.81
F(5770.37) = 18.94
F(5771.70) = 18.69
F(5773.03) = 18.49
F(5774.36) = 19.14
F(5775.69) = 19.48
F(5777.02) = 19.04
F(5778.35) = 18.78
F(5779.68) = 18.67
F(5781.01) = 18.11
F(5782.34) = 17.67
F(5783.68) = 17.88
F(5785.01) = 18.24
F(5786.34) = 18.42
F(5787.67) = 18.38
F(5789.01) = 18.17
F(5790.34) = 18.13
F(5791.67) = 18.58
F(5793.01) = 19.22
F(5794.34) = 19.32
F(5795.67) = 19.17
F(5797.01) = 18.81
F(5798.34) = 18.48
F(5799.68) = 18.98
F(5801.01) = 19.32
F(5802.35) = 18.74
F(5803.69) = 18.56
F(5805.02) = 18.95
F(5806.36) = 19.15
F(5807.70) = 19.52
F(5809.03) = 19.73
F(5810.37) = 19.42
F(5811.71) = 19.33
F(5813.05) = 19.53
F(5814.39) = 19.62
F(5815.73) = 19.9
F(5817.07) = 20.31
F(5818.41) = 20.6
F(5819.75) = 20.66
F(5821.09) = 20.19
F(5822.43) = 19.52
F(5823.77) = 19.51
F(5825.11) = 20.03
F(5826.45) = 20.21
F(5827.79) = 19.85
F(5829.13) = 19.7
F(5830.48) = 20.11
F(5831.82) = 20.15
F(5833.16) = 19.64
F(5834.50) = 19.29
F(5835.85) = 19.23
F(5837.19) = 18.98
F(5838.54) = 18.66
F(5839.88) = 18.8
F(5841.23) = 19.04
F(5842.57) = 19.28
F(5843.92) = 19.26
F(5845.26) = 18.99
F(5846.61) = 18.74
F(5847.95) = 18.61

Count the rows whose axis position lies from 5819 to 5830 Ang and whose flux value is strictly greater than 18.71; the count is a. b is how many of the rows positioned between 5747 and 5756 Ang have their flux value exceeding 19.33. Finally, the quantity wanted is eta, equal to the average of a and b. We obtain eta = 4.0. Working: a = 8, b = 0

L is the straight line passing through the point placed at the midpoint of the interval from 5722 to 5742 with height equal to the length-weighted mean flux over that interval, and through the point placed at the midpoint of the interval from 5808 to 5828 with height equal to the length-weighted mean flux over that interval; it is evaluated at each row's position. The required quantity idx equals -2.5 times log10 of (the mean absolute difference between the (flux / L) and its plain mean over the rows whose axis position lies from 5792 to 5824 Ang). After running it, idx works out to 4.25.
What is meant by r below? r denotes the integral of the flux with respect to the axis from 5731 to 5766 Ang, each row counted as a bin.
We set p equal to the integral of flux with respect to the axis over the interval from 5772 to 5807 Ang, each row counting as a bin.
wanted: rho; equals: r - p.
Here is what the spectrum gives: -1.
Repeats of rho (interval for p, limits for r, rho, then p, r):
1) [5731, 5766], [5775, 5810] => 3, 653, 656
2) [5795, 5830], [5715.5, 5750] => -21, 684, 663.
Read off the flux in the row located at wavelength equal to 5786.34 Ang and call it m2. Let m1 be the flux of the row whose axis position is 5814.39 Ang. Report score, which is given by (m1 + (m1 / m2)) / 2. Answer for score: 10.34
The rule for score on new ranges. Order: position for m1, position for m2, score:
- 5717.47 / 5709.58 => 10.28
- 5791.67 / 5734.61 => 9.77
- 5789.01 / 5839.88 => 9.57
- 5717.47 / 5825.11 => 10.22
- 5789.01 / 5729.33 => 9.58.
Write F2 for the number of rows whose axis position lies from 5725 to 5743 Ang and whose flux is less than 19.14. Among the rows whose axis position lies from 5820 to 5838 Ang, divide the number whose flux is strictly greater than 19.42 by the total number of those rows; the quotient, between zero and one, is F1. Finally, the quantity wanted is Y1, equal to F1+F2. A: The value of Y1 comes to 7.8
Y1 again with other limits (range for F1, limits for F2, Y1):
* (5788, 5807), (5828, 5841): 3.0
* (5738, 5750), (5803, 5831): 2.2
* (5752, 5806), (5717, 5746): 9.0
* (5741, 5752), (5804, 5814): 1.1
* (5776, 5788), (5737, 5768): 21.0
